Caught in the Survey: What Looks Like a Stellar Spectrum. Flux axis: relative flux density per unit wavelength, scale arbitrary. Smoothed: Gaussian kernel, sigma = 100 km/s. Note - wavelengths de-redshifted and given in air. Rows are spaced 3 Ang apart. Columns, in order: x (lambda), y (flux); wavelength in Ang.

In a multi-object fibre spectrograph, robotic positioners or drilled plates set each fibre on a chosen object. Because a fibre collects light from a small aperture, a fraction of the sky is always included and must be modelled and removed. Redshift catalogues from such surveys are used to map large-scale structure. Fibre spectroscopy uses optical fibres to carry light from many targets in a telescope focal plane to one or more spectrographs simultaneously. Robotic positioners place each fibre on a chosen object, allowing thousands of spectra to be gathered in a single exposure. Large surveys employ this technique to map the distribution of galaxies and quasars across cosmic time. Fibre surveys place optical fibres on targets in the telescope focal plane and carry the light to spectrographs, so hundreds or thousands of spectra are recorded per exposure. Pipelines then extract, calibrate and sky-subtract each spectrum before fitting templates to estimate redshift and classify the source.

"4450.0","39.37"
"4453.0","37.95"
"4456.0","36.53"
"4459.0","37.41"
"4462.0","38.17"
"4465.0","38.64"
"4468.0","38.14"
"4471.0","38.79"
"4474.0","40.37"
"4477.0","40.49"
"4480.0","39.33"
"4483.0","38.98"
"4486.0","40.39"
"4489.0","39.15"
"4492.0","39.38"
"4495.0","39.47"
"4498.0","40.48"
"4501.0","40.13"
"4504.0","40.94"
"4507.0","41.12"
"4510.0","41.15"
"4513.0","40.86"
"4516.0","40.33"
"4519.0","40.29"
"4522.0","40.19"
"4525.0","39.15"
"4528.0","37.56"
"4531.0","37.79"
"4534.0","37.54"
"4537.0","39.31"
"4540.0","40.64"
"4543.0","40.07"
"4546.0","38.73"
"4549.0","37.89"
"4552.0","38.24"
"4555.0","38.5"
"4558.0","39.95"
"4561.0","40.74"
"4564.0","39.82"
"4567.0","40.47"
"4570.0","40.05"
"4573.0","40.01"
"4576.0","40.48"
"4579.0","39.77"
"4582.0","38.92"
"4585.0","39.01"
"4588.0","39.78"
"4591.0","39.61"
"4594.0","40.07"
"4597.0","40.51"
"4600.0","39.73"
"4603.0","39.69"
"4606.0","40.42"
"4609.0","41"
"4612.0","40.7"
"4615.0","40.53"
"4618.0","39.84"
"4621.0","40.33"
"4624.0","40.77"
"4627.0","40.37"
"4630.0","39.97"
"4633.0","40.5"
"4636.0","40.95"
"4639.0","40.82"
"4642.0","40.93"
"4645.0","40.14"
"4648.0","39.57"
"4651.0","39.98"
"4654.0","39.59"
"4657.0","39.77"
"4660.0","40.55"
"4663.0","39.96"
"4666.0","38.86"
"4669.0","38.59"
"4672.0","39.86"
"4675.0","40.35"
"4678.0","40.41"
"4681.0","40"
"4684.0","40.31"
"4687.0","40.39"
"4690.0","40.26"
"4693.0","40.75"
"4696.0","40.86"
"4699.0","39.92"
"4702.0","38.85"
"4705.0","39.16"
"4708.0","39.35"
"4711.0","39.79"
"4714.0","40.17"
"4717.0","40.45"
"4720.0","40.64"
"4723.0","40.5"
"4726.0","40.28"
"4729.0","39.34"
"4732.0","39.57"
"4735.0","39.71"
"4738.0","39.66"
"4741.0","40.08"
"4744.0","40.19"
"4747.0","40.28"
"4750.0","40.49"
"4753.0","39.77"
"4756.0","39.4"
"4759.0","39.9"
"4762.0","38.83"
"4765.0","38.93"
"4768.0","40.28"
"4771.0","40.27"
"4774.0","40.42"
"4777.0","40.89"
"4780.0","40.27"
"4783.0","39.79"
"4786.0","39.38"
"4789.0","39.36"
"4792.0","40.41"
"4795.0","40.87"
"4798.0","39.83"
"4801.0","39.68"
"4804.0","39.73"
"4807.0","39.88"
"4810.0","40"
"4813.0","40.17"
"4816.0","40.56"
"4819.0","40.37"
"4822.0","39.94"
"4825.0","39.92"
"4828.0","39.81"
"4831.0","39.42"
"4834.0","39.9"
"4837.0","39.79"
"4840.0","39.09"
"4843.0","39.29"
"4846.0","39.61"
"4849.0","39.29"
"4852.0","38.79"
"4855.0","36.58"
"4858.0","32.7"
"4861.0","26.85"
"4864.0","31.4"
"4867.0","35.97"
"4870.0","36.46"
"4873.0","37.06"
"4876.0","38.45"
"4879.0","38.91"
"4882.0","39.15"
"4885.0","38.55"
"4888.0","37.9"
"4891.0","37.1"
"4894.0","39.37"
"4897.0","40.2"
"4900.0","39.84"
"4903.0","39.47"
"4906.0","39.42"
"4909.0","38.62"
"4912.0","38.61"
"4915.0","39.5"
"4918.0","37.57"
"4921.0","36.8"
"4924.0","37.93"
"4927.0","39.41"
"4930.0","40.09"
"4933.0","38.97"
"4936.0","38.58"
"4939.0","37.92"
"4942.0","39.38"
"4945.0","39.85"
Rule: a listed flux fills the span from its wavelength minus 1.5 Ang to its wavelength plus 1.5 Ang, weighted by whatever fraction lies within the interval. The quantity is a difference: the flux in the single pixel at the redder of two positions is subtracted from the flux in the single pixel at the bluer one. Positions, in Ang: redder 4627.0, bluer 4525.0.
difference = -1.2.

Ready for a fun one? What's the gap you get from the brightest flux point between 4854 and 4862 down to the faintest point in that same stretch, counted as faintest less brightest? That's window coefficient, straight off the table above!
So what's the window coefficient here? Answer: -9.7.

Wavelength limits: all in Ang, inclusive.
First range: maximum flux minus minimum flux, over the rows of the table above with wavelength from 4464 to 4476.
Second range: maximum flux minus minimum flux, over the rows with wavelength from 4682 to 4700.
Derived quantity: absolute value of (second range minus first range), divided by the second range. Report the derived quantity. 1.4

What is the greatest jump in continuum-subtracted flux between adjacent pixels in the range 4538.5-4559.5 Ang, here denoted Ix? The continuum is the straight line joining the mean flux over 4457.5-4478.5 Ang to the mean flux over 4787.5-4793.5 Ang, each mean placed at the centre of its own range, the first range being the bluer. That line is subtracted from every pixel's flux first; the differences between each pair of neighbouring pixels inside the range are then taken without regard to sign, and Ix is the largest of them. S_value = 1.44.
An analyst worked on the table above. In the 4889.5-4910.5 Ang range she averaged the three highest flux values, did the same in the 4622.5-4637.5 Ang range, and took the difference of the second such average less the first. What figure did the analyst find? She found 0.9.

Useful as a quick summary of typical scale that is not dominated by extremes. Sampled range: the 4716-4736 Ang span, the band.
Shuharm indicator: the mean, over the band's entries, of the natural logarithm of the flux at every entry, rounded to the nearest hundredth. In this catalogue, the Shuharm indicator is 3.69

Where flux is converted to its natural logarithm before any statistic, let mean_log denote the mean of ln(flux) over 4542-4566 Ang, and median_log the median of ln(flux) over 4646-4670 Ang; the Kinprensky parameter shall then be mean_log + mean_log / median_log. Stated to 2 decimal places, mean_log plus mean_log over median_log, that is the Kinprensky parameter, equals 4.67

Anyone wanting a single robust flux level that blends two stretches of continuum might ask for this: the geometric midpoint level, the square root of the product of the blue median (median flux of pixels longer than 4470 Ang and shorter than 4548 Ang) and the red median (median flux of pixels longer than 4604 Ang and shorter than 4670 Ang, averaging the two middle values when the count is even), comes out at 40.2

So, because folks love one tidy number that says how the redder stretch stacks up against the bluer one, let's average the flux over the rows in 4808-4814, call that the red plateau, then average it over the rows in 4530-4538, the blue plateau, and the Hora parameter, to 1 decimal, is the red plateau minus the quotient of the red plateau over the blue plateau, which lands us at 39.0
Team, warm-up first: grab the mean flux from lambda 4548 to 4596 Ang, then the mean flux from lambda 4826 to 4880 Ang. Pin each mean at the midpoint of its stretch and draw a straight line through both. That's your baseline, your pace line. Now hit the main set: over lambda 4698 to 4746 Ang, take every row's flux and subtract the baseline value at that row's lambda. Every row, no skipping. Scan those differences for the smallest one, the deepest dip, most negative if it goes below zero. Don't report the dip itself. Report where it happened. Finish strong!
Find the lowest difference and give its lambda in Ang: 4702.0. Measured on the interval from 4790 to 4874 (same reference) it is 4861.0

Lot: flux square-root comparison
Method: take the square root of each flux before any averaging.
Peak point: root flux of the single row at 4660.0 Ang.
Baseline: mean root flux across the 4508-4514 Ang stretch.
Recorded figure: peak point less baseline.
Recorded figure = -0.04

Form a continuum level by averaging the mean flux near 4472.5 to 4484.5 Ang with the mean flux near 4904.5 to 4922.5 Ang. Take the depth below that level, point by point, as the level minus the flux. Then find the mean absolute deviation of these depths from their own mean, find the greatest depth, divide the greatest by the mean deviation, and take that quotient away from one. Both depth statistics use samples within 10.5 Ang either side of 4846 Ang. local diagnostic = -2.6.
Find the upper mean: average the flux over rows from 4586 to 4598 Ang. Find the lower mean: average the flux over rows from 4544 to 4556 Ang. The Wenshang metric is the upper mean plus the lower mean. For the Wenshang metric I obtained 78.3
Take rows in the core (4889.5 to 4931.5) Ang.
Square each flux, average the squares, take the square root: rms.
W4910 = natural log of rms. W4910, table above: 3.66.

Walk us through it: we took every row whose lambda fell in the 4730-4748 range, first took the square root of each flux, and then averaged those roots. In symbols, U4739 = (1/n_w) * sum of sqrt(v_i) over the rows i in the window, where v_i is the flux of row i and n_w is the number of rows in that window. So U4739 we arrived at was 6.32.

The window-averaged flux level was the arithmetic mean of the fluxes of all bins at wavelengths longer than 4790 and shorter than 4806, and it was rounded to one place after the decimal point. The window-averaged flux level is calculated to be 40.1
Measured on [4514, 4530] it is 39.5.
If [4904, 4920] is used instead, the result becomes 38.7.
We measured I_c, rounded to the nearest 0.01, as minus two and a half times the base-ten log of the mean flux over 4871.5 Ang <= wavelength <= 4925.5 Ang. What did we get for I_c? -3.97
